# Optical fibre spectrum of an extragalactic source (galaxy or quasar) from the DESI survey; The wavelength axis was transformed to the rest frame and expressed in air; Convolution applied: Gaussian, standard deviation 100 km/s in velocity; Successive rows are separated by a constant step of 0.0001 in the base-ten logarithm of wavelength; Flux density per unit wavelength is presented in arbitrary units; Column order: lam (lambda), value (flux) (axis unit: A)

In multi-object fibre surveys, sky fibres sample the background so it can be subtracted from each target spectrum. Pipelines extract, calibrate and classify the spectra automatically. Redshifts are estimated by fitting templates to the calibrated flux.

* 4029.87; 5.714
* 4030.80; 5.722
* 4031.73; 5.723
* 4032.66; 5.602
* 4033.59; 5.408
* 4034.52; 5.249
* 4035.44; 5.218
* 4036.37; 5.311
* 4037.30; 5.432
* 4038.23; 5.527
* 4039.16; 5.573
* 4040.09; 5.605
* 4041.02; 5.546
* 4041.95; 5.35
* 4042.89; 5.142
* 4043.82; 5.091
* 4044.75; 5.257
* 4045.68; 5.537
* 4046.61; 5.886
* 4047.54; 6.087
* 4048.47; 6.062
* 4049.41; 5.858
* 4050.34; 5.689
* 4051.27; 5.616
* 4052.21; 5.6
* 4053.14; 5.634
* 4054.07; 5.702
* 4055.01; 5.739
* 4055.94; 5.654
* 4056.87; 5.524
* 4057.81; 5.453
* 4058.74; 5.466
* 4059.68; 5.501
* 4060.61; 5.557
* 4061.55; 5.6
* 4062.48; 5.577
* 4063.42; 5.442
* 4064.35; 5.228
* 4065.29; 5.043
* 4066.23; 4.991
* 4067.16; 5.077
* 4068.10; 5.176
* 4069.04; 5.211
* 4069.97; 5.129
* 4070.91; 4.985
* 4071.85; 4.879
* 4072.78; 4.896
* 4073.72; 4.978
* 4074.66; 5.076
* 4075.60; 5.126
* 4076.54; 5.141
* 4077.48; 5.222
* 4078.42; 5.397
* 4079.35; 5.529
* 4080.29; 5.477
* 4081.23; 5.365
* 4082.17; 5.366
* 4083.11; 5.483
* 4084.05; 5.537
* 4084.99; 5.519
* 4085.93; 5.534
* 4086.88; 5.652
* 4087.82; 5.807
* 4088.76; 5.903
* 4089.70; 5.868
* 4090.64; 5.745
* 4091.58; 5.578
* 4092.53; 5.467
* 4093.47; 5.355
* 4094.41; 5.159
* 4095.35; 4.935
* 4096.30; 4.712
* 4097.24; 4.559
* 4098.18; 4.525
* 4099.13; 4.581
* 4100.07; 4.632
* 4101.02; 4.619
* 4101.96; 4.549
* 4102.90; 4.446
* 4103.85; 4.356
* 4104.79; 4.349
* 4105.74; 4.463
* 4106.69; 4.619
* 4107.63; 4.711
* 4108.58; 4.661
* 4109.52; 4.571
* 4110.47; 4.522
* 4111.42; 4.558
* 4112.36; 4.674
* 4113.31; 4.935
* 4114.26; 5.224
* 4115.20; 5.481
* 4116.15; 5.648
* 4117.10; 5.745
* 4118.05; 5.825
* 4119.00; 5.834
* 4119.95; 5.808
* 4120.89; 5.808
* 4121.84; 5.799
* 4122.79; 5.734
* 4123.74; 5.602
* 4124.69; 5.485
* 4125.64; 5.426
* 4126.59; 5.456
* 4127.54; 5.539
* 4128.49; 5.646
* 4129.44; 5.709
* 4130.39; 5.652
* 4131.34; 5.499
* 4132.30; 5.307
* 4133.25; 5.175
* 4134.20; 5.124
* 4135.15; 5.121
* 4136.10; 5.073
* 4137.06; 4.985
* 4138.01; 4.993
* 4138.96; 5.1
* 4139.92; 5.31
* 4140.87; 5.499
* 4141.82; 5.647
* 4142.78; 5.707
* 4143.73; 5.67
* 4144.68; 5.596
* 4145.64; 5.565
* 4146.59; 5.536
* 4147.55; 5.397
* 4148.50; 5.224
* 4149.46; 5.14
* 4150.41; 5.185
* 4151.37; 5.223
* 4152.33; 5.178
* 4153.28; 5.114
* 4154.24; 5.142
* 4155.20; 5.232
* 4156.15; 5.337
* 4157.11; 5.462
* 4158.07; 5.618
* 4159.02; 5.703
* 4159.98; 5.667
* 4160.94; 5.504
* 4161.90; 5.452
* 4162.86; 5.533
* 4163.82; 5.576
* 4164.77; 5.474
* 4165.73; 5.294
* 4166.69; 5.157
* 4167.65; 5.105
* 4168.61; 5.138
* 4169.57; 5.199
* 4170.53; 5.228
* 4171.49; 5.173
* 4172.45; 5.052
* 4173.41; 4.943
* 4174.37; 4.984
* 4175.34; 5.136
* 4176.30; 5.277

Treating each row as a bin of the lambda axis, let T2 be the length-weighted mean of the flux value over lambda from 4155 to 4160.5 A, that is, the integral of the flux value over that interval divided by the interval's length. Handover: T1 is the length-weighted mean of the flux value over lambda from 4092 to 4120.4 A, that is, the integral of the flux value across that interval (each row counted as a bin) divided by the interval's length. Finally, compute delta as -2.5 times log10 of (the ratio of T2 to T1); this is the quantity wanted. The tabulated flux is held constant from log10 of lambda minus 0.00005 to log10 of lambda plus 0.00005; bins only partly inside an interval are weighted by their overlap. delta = -0.13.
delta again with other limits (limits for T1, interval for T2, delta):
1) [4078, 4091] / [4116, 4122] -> -0.04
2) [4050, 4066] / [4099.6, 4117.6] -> 0.16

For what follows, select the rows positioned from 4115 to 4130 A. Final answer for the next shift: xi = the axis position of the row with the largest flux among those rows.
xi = 4119.00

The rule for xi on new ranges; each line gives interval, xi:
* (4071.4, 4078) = 4077.48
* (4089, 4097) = 4089.70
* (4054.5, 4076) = 4055.01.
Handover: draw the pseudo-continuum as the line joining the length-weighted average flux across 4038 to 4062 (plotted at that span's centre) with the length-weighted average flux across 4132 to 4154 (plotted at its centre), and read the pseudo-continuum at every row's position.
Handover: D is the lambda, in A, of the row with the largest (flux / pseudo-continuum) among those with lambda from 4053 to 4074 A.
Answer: 4055.01 A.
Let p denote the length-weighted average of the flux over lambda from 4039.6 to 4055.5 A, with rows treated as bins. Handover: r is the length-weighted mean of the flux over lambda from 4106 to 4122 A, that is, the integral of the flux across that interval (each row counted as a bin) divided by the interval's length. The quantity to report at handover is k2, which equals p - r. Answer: 0.4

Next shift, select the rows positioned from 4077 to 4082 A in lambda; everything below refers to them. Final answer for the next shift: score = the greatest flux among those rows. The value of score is 5.529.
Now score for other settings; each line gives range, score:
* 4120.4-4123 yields 5.808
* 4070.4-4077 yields 5.141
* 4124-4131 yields 5.709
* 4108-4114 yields 4.935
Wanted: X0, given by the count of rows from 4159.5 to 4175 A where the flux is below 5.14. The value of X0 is 5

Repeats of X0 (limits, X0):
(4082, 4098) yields 3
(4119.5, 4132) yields 0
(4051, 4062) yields 0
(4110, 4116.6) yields 4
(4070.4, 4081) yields 6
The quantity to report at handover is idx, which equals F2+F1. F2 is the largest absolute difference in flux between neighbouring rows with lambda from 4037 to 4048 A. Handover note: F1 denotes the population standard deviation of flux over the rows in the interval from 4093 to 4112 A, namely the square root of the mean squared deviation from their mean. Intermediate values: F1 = 0.24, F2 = 0.35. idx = 0.59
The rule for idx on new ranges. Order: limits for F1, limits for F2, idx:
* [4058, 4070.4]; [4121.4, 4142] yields 0.42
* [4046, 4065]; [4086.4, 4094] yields 0.37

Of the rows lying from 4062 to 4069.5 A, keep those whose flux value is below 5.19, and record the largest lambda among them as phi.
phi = 4068.10 A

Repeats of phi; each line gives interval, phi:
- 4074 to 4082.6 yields 4076.54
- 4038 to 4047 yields 4043.82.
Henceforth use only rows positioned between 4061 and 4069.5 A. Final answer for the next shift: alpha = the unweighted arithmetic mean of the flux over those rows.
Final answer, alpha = 5.26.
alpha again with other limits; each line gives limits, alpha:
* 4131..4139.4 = 5.15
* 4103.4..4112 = 4.53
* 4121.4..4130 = 5.60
